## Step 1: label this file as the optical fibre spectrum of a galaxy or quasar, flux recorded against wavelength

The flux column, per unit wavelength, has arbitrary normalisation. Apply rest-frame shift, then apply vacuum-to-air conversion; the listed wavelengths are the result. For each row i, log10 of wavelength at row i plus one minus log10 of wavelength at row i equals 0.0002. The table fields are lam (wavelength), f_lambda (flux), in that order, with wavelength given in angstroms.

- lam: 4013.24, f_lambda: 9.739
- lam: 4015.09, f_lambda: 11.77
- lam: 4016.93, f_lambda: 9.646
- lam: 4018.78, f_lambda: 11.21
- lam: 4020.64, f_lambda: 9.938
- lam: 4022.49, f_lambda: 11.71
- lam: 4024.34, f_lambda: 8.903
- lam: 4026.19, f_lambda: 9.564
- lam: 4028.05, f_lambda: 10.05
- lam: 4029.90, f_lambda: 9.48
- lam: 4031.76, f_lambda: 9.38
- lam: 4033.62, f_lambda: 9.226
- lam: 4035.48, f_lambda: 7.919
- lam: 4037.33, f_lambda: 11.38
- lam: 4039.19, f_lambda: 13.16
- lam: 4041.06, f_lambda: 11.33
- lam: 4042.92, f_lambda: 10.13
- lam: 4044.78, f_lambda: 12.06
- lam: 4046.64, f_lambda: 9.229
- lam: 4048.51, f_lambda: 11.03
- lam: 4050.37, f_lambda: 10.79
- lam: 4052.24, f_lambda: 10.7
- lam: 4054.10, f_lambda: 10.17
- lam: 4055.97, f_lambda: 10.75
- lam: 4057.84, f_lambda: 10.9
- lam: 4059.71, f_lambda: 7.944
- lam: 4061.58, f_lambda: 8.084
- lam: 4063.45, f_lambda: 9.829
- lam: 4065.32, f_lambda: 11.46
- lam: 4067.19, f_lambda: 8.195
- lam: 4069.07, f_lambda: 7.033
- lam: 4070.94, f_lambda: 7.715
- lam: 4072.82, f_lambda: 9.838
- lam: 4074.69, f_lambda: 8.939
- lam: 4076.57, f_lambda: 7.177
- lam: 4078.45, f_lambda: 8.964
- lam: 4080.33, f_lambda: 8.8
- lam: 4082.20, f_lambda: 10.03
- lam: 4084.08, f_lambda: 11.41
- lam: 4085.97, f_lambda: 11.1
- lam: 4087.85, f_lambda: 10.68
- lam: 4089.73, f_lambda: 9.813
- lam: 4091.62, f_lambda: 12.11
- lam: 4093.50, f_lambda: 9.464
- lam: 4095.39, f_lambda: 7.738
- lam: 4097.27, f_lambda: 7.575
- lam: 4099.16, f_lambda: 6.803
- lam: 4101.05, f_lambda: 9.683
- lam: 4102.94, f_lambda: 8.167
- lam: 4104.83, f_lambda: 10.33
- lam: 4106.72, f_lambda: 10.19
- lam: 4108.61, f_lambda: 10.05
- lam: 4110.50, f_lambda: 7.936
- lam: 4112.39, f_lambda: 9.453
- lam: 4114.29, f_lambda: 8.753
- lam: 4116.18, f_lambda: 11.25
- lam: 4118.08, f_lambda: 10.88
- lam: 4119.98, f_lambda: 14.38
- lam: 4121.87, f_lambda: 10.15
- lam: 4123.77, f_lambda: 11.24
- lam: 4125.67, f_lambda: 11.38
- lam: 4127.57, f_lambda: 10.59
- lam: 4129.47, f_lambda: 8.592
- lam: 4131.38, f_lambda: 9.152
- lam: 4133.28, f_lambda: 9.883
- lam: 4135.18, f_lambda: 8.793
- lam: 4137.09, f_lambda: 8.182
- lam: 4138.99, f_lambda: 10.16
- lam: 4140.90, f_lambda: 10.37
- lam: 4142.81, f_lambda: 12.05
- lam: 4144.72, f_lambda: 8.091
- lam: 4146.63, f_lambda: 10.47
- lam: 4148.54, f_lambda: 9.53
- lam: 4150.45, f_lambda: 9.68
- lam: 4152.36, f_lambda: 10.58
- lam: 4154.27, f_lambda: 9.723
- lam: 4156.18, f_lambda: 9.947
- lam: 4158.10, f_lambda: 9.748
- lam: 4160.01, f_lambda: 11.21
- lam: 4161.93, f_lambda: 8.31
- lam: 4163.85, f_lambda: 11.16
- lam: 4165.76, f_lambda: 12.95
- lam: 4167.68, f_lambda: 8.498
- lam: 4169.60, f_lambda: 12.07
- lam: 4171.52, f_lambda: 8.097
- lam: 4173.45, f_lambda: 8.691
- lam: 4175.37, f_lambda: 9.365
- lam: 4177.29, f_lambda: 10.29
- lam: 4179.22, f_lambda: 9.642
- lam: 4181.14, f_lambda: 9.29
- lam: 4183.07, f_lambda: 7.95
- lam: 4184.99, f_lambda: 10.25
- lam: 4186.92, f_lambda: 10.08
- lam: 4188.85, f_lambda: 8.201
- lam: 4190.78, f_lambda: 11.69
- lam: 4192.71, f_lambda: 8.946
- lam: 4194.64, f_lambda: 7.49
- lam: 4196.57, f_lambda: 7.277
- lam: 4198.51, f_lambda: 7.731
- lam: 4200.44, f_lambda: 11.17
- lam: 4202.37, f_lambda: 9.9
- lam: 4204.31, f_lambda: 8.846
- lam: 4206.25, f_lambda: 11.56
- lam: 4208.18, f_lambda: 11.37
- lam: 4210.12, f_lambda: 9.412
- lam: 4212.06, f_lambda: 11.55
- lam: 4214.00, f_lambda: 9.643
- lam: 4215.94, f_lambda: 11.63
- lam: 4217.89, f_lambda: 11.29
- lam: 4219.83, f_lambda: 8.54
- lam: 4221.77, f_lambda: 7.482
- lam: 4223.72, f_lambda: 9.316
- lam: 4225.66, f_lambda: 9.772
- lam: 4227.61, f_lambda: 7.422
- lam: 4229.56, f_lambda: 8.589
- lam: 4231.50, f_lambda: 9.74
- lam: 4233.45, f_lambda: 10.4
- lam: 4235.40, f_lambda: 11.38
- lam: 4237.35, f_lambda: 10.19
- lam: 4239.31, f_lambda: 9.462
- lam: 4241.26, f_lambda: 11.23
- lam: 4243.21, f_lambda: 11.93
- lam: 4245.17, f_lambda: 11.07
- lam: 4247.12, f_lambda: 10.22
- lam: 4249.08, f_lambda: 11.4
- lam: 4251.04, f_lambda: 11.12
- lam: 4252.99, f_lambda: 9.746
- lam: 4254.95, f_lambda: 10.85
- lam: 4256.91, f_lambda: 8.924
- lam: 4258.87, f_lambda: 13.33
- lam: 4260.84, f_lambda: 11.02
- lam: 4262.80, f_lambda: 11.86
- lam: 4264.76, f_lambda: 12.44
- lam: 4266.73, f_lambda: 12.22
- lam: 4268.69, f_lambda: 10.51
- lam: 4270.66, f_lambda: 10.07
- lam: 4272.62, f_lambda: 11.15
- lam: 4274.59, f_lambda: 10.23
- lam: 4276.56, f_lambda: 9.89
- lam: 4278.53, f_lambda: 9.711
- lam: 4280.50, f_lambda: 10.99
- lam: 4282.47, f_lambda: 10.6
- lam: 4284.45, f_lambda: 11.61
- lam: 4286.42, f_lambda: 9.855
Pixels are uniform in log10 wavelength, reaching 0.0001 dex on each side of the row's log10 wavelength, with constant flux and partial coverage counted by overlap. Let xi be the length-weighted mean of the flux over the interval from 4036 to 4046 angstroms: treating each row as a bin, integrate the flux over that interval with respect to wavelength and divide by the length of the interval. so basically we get 11.40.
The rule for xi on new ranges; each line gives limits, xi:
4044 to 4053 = 10.74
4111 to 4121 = 10.81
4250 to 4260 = 10.80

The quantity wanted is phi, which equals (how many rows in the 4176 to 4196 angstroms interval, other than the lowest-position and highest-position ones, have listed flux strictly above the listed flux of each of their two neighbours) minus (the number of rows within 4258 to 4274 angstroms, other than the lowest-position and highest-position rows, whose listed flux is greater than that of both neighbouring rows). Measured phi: 1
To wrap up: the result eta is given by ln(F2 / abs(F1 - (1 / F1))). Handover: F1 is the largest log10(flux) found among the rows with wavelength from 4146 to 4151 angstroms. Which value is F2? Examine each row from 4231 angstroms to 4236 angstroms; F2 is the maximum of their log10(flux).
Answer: 3.29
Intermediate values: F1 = 1.020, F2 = 1.06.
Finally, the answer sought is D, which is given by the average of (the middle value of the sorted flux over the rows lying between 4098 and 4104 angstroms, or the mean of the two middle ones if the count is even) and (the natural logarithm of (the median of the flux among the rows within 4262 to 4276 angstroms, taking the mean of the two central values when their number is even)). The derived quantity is 5.29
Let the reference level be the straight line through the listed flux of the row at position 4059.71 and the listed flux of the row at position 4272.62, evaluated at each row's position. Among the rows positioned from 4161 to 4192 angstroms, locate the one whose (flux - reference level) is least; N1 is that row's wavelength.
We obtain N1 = 4183.07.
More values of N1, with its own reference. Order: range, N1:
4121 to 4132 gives 4129.47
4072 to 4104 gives 4099.16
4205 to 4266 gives 4227.61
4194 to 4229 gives 4227.61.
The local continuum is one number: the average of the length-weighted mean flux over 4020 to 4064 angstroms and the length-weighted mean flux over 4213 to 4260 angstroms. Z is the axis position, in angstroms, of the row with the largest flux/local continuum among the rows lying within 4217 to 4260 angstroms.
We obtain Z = 4258.87 angstroms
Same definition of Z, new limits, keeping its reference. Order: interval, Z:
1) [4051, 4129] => 4119.98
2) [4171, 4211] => 4190.78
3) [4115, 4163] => 4119.98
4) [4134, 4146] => 4142.81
